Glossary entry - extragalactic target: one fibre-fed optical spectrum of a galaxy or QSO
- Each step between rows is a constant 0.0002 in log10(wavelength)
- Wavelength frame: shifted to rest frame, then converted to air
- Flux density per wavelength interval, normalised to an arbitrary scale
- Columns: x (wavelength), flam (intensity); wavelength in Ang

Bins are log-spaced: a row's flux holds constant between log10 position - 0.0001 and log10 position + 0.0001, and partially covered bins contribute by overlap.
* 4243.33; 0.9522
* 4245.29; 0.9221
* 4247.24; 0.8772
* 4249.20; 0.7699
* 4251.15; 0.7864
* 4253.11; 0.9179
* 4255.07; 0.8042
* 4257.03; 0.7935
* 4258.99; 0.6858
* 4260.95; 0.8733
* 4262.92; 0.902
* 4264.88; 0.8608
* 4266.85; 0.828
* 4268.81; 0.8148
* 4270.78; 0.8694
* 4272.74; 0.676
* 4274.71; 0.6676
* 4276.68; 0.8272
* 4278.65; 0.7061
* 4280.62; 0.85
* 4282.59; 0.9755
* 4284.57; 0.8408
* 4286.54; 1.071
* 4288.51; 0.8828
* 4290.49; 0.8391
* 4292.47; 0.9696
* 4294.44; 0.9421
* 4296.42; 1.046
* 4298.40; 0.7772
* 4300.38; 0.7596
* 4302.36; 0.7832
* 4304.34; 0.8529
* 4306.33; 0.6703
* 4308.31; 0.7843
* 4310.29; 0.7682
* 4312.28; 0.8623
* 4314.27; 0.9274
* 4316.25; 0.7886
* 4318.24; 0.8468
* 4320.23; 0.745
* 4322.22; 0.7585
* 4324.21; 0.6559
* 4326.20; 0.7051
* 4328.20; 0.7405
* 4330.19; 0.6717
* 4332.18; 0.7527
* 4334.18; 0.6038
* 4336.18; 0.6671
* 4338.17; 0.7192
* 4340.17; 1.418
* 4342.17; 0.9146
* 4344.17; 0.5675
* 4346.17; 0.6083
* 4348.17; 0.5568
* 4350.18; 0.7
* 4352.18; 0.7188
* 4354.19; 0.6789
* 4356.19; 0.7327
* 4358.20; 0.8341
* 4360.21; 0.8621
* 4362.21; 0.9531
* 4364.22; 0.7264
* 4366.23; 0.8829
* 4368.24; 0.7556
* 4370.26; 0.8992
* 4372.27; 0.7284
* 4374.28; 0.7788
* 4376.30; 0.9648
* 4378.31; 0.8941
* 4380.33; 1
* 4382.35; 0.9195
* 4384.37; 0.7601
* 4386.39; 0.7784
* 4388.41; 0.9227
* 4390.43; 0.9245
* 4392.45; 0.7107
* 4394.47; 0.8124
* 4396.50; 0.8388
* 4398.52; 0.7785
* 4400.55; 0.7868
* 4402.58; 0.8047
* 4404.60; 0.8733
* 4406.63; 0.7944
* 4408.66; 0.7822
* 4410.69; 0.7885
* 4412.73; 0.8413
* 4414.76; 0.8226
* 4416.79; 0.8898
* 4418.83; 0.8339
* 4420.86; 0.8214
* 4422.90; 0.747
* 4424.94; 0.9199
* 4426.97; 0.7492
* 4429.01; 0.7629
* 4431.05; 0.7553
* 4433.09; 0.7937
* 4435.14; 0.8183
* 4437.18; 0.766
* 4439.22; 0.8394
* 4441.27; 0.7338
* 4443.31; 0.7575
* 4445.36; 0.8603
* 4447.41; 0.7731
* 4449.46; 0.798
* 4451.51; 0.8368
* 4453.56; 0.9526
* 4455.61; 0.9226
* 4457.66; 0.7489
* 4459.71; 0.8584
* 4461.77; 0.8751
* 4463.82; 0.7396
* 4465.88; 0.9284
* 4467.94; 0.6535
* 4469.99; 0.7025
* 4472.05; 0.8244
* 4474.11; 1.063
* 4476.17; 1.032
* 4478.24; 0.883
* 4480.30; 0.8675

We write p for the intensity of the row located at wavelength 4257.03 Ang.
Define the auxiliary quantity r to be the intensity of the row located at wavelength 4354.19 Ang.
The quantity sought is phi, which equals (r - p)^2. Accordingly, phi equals 0.01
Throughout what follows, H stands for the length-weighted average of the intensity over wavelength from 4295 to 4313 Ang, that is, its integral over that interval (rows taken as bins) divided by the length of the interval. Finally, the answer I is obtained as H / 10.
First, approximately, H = 0.814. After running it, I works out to 0.0814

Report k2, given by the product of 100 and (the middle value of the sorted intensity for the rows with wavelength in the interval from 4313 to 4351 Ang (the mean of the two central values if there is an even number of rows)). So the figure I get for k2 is 72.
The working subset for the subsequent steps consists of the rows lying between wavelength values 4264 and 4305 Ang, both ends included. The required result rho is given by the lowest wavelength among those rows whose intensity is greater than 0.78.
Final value 4264.88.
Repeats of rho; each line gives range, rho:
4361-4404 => 4362.21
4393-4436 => 4394.47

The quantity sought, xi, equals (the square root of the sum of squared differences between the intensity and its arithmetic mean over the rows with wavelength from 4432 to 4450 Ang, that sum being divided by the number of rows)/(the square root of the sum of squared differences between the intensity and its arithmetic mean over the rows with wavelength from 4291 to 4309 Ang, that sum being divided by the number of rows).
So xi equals 0.34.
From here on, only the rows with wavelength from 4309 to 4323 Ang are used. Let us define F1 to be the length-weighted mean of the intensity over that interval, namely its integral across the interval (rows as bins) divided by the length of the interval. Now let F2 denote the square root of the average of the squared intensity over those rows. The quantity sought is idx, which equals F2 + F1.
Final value 1.63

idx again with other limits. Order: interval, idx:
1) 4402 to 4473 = 1.62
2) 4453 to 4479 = 1.73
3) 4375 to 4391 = 1.79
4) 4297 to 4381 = 1.59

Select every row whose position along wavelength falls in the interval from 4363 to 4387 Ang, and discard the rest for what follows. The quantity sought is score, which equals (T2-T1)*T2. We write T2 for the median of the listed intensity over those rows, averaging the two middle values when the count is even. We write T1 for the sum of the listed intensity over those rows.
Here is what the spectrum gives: -7.7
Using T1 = 10.1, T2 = 0.83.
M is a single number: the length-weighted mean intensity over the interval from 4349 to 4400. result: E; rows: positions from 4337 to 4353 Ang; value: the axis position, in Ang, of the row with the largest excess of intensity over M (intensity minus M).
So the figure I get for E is 4340.17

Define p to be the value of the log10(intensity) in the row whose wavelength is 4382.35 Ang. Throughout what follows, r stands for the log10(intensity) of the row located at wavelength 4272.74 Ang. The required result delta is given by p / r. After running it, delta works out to 0.2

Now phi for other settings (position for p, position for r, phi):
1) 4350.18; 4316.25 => 0.01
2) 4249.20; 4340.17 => 0.42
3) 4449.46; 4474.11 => 0.07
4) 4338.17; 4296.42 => 0.11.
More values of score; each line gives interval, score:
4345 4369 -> -6.0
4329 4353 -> -5.6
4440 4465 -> -7.4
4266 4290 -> -7.7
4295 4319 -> -7.1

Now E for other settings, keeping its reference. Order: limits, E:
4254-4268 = 4262.92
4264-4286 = 4282.59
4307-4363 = 4340.17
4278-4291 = 4286.54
